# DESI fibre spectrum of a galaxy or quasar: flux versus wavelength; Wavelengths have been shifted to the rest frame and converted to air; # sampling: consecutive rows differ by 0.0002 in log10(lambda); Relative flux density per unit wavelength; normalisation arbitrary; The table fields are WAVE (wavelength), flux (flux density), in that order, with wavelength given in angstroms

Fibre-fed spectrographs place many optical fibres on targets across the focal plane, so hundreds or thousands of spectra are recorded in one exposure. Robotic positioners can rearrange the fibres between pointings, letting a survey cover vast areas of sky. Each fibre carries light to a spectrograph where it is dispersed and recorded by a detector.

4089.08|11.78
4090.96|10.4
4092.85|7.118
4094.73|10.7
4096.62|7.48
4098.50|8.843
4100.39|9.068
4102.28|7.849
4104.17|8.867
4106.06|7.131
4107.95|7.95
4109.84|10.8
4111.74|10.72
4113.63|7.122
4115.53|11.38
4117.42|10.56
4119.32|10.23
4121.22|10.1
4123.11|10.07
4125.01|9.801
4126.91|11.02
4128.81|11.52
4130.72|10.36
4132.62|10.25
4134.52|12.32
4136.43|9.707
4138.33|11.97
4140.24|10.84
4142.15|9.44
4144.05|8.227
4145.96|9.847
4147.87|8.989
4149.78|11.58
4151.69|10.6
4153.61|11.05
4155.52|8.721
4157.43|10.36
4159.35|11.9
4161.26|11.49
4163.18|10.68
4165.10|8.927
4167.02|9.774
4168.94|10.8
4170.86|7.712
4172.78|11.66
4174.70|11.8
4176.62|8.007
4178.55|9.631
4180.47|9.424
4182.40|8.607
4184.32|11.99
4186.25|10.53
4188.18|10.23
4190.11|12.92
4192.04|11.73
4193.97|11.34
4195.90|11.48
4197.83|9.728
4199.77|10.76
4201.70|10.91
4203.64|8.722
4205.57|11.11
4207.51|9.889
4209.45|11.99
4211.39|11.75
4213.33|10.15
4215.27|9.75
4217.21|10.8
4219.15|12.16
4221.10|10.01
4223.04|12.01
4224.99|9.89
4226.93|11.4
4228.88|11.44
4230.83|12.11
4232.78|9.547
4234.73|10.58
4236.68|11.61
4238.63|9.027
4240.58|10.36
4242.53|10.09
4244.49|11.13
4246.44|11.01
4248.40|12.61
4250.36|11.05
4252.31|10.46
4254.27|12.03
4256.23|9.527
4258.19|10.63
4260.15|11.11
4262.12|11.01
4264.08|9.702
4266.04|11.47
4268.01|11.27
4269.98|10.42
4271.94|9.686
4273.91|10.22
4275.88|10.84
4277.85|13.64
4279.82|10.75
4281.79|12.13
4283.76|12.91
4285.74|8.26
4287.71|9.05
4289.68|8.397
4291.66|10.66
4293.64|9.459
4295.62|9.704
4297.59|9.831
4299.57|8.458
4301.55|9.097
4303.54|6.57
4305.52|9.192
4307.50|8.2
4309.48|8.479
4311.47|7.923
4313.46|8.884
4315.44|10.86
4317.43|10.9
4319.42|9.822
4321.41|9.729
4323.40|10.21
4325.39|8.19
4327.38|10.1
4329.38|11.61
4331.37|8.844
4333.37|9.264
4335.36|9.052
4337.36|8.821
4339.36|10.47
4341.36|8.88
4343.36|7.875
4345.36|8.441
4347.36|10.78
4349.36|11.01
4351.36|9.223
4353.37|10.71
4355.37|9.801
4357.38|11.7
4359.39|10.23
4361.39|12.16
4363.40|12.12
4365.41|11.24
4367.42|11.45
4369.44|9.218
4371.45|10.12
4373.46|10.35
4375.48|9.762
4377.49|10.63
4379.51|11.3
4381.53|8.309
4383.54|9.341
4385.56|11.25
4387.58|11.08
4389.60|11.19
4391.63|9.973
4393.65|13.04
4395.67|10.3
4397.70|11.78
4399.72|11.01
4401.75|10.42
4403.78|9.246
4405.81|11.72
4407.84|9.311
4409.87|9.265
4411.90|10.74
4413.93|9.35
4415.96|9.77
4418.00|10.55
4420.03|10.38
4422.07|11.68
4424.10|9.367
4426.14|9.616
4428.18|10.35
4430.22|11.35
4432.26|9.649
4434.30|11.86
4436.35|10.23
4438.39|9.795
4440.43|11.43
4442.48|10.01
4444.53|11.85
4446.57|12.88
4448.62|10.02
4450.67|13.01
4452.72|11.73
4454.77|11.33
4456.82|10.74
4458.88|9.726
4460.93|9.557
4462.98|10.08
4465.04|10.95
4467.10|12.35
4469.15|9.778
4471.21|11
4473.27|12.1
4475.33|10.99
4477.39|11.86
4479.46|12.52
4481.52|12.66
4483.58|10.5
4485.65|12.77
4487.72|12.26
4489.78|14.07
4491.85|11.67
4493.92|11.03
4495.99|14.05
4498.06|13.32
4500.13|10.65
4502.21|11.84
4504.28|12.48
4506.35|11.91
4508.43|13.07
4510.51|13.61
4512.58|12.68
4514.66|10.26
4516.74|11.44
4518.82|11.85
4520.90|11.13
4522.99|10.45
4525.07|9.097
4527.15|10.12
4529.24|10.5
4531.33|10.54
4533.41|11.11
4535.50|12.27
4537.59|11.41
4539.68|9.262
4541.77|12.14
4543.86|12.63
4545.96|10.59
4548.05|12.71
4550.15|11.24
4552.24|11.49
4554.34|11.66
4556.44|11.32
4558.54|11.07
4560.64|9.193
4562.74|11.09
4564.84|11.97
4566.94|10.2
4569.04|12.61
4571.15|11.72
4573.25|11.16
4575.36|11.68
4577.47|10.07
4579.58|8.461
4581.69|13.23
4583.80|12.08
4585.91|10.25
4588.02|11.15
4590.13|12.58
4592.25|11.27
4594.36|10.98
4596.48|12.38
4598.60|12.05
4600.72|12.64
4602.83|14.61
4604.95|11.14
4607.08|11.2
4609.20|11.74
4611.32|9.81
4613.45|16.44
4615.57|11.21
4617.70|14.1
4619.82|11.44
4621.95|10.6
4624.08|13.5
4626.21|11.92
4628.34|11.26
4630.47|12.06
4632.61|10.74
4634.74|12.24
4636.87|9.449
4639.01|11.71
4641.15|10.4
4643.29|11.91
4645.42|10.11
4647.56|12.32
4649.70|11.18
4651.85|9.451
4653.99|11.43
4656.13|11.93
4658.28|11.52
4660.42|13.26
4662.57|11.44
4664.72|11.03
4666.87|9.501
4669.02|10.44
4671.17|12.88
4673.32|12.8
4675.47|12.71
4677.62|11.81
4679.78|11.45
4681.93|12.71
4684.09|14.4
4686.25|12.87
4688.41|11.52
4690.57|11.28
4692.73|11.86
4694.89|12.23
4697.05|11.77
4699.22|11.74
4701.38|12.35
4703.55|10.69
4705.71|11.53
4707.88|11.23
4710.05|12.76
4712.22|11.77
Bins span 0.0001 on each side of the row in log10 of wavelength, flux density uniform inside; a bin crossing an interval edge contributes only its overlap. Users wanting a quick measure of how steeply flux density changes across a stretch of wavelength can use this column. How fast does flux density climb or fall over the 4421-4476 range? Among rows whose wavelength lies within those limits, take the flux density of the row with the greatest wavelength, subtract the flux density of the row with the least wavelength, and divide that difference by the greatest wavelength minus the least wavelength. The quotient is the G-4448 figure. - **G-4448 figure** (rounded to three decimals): -0.013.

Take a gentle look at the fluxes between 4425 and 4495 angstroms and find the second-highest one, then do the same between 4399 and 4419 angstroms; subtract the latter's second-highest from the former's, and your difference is 2.0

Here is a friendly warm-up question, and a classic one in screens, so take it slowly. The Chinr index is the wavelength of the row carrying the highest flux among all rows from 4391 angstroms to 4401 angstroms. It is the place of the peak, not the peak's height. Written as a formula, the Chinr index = 4393.65 angstroms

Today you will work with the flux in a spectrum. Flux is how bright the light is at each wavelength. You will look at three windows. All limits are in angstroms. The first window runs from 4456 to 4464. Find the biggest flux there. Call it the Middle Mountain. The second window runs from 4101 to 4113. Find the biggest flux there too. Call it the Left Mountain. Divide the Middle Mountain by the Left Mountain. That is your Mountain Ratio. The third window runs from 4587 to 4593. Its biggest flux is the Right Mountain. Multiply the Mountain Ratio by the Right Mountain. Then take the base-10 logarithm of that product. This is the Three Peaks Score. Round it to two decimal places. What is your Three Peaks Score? 1.10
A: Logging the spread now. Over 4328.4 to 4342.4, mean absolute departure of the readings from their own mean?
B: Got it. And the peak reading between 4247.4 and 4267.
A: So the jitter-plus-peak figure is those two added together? 13.5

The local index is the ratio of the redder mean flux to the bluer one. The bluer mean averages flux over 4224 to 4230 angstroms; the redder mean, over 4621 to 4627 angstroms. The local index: 1.10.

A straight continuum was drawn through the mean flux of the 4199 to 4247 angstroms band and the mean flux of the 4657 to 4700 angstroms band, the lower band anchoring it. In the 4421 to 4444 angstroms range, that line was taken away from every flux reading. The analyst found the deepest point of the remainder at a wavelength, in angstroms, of 4424.10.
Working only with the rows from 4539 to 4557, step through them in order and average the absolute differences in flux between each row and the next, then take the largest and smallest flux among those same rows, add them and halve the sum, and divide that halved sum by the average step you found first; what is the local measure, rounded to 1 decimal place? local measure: 9.0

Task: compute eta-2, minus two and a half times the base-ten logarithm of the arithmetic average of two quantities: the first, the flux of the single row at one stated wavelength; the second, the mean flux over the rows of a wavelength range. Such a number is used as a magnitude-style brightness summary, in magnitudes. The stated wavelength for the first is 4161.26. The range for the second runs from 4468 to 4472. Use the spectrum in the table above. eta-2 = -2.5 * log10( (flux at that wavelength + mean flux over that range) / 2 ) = -2.60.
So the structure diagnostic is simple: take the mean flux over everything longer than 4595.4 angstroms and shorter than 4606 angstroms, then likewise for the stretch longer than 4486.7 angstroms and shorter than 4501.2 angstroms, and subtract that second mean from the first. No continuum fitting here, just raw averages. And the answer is 0.13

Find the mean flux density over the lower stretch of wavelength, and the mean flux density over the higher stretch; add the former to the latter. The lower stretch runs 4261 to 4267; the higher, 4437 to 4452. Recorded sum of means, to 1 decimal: 22.0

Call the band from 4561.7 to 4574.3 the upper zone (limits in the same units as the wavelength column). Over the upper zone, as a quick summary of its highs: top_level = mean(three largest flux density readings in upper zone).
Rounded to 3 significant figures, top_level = 12.1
